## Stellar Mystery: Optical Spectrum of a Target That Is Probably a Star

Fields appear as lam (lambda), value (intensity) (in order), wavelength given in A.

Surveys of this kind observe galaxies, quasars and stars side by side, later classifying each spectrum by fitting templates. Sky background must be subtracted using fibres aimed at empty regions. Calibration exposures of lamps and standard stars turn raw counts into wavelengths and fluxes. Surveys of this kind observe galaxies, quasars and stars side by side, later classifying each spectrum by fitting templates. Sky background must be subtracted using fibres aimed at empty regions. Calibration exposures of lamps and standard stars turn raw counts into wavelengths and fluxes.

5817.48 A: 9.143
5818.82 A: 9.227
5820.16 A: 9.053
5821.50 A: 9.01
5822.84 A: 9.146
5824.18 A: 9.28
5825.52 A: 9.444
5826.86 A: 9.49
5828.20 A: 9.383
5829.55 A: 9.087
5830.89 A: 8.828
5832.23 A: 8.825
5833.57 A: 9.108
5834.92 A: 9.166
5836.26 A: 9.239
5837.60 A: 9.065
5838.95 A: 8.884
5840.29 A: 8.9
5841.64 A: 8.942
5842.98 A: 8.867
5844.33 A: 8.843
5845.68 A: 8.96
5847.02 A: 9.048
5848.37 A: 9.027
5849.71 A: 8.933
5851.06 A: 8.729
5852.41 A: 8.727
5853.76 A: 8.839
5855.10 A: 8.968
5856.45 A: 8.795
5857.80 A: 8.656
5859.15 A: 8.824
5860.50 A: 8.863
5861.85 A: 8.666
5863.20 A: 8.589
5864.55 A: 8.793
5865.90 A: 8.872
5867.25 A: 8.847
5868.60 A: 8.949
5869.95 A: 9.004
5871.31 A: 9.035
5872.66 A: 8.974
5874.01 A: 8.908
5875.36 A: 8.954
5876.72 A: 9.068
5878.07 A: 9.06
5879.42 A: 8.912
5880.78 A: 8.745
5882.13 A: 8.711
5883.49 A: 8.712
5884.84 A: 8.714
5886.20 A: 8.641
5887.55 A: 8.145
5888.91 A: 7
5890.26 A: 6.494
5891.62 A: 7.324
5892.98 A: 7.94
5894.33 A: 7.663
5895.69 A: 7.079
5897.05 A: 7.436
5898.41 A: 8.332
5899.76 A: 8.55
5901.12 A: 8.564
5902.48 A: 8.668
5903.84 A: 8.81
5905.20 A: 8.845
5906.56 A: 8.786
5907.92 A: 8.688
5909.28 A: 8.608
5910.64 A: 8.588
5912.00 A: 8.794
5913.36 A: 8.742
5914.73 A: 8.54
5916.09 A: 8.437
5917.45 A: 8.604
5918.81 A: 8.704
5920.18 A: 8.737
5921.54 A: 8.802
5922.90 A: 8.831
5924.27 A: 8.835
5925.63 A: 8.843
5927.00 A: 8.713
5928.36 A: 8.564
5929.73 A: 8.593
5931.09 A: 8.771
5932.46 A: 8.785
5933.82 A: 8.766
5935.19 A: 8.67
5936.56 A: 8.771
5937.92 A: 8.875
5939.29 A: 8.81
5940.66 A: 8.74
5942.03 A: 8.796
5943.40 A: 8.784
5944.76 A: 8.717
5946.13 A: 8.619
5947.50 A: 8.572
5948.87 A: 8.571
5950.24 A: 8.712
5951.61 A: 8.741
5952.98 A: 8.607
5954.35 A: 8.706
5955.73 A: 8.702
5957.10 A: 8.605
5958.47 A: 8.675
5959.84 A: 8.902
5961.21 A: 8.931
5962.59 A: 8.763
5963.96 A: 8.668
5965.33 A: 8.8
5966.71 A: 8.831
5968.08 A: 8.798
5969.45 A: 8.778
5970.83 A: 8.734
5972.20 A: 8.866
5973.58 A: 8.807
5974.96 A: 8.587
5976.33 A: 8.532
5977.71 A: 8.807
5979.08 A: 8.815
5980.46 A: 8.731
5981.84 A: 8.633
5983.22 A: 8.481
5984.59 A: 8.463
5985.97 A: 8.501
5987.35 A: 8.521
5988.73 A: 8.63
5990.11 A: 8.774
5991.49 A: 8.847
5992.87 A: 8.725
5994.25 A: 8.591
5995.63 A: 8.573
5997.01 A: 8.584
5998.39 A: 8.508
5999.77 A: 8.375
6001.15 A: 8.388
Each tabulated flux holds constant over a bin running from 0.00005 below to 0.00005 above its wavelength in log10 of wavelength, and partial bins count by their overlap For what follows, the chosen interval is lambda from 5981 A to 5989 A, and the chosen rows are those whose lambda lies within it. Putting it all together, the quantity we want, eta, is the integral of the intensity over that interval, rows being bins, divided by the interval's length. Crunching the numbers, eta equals 8.53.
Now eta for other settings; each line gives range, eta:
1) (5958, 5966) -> 8.80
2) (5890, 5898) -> 7.39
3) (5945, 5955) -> 8.65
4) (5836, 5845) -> 8.95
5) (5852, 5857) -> 8.85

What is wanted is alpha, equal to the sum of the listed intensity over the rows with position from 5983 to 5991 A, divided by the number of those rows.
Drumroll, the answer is 8.56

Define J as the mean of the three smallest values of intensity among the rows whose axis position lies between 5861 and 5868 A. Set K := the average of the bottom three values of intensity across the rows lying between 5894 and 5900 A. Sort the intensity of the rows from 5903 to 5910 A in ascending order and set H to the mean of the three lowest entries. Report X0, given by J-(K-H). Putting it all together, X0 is 10.0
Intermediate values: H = 8.69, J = 8.68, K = 7.39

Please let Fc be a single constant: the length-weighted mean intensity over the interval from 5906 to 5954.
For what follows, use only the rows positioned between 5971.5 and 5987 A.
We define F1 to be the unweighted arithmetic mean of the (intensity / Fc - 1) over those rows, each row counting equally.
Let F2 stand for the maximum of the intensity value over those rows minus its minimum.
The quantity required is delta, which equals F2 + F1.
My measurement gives 0.4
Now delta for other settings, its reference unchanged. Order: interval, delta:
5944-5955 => 0.2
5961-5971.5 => 0.3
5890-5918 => 2.3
